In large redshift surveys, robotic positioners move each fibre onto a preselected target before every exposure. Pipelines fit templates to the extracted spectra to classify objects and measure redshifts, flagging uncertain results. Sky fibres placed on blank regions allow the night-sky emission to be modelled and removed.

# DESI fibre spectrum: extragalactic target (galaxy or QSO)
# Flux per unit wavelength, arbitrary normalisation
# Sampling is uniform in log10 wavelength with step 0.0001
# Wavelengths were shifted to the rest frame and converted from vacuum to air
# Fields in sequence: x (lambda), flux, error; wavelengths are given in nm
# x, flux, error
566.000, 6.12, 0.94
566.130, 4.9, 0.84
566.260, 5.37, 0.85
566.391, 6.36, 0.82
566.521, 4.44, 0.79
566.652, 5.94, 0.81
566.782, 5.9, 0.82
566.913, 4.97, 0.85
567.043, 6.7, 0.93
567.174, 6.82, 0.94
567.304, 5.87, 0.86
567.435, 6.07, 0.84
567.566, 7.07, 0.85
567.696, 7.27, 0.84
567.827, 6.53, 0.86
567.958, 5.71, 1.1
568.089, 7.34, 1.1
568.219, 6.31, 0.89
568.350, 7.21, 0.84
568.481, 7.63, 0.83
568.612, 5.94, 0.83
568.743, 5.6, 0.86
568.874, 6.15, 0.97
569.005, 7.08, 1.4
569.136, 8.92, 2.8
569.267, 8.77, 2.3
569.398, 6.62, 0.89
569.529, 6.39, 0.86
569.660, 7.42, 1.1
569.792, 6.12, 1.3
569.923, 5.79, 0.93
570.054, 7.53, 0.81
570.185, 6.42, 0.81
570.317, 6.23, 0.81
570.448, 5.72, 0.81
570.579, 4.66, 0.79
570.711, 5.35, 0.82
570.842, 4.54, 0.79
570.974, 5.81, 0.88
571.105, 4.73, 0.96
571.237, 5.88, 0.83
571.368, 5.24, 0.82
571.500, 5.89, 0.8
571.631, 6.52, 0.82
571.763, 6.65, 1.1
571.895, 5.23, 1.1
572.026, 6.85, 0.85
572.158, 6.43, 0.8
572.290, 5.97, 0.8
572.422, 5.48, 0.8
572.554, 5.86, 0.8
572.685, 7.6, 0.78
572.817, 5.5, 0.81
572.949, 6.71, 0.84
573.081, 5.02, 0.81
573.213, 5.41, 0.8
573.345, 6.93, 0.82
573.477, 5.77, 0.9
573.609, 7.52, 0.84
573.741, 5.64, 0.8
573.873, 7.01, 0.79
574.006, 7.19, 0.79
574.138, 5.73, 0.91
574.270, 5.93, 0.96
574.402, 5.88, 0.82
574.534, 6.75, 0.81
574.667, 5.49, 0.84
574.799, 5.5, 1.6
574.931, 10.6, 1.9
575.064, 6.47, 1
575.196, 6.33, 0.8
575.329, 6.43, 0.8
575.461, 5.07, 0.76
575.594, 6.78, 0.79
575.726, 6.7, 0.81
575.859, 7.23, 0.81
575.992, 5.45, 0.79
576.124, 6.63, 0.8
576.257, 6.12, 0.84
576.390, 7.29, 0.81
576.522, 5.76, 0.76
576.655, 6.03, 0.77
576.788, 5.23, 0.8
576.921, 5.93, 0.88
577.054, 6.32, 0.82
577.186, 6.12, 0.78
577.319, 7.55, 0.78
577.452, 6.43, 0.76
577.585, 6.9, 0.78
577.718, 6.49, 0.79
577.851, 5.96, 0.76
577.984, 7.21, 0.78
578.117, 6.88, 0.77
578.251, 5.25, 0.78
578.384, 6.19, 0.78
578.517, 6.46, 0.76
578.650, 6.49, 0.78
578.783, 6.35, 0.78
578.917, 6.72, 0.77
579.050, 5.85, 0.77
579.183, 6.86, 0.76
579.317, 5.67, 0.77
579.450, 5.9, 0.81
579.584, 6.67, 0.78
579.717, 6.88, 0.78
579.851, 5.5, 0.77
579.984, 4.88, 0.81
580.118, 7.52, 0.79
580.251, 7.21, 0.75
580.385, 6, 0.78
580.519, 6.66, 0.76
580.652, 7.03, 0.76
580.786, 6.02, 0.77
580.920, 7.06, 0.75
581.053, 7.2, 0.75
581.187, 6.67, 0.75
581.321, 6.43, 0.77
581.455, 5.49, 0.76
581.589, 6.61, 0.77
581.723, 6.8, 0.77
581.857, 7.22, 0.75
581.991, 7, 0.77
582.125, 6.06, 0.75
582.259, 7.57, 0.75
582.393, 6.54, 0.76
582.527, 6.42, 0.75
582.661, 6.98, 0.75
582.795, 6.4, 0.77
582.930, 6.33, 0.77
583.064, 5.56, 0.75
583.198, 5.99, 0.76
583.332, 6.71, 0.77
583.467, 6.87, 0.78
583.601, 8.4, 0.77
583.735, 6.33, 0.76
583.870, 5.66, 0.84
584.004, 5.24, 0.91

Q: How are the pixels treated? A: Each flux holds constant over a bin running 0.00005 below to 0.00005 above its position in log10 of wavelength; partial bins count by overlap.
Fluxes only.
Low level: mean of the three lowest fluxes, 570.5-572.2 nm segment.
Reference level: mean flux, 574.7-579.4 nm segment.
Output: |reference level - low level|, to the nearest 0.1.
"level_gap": 1.8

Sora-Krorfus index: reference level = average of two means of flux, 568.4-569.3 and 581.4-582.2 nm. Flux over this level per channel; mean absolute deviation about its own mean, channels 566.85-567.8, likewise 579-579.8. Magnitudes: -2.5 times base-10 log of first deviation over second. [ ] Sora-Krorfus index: -0.29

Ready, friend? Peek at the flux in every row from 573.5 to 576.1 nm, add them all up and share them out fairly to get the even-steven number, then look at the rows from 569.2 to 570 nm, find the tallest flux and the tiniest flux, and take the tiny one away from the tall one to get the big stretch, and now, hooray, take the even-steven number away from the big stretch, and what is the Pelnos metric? -3.5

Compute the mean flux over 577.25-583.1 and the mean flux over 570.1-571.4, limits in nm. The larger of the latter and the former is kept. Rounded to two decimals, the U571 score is 6.50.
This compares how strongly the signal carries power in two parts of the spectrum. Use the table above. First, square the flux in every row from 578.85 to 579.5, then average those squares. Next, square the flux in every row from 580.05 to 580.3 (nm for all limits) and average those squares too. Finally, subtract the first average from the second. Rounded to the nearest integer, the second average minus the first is 16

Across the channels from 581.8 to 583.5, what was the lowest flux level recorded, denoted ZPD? 5.56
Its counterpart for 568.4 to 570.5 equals 5.6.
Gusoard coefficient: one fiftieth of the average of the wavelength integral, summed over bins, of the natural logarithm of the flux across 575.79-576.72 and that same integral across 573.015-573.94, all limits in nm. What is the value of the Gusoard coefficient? 0.0339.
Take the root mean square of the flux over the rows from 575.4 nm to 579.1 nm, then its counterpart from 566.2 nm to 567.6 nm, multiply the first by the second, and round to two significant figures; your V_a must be 38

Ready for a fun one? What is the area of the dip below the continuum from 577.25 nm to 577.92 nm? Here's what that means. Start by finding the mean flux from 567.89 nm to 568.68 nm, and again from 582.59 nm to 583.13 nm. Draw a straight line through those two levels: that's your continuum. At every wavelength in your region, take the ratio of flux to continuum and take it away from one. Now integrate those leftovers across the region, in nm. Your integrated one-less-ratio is -0.022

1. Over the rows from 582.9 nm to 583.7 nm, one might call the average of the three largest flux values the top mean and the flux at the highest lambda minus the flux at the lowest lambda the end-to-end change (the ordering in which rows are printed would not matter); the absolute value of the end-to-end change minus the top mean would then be 5.3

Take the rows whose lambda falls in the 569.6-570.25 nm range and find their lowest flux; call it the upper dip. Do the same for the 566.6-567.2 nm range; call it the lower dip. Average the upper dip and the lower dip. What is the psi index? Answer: 5.38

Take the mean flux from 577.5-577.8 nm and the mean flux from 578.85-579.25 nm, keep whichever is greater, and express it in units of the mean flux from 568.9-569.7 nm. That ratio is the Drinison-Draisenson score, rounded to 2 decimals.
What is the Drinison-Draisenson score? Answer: 0.89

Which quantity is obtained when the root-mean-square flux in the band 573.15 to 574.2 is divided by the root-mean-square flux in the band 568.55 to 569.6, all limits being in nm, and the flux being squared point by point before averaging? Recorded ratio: 0.92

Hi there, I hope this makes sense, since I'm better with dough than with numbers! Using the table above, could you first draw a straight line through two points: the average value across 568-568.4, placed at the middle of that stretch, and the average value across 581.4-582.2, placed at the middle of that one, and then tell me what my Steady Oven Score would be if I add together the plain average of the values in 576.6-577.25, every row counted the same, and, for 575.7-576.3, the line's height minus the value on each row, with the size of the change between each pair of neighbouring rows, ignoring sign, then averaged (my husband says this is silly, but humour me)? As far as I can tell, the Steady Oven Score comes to 6.9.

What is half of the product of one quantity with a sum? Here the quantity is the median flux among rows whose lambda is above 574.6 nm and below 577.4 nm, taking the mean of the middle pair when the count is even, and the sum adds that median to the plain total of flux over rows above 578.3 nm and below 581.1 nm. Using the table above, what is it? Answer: 447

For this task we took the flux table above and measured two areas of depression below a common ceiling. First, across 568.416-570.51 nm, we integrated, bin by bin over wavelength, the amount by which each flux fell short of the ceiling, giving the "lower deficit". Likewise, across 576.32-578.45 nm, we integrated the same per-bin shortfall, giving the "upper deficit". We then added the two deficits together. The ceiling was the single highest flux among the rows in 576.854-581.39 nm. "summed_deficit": 4.2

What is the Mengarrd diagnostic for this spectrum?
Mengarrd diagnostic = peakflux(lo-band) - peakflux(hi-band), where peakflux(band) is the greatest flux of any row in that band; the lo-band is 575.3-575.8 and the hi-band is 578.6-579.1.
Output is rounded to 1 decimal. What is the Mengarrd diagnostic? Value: 0.1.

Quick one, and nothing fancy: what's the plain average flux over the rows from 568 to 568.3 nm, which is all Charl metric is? 6.8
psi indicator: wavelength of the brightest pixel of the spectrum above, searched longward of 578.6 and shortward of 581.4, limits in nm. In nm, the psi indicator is 580.118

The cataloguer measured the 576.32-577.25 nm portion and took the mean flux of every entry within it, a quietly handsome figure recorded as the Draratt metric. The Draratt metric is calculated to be 6.1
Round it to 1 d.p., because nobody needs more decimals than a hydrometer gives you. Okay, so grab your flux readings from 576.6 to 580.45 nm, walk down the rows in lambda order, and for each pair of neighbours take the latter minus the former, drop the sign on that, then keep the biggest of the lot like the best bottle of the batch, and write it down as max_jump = 2.6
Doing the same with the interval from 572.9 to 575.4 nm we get 5.1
